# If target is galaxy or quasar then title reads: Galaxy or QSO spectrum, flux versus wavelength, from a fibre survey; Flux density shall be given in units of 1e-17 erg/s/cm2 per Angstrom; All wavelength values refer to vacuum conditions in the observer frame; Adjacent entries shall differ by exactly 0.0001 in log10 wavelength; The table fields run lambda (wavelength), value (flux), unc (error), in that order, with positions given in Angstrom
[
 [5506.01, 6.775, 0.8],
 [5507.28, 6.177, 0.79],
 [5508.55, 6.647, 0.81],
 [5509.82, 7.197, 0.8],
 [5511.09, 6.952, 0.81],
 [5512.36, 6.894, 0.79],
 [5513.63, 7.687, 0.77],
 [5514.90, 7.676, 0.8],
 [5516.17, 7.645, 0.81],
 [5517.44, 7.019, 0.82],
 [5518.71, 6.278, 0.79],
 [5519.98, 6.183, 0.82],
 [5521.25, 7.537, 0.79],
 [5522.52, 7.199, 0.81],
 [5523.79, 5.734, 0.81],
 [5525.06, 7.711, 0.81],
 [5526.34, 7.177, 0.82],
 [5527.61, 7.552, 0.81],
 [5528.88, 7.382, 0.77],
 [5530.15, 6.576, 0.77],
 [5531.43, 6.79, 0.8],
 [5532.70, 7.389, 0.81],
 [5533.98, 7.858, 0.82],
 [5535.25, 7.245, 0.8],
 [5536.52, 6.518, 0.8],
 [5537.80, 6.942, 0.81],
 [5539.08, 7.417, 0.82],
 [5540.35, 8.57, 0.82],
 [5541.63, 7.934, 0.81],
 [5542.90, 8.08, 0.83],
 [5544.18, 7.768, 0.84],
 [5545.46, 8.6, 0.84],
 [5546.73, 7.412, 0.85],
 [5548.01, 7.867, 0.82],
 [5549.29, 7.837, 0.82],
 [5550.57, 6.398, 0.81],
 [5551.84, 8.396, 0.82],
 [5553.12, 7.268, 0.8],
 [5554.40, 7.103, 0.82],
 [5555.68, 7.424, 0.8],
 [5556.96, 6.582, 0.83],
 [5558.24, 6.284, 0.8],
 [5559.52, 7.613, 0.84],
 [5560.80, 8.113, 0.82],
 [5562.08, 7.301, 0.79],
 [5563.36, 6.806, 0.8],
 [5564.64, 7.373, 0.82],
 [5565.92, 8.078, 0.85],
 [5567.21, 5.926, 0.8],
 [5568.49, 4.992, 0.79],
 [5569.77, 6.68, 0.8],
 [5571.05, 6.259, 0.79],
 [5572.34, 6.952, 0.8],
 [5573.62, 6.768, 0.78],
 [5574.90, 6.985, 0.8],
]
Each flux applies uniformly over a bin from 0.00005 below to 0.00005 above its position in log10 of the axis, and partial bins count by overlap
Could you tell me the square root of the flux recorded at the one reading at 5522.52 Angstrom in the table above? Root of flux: 2.68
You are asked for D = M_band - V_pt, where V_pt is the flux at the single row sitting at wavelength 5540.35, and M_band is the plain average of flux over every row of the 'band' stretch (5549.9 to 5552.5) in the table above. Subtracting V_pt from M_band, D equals -1.2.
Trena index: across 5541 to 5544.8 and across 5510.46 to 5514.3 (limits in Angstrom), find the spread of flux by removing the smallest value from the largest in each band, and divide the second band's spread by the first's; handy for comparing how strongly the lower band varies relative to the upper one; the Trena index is 2.5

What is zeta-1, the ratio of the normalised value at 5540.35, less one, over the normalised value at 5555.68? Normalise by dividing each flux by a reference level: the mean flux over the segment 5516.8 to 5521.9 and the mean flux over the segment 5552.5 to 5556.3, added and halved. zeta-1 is 0.21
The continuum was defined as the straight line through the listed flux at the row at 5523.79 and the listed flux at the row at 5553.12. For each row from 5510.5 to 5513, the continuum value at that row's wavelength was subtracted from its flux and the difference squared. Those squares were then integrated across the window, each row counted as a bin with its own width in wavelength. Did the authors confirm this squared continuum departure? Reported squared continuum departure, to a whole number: 8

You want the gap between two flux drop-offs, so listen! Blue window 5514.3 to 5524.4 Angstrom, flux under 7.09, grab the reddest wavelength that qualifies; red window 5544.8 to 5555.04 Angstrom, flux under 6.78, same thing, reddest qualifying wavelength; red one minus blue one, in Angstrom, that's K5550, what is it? 26.8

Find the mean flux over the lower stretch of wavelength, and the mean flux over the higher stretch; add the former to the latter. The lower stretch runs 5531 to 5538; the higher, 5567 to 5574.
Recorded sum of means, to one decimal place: 13.4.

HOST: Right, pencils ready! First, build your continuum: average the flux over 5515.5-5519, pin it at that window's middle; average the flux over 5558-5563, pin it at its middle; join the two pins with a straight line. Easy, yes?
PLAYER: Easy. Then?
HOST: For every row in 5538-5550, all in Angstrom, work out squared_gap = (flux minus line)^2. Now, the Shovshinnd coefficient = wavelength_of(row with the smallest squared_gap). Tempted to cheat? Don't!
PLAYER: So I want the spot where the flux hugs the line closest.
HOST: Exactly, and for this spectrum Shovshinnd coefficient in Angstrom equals 5546.73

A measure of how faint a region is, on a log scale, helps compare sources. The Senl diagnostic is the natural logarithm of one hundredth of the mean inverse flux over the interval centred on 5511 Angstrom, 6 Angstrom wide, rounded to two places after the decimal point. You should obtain -6.56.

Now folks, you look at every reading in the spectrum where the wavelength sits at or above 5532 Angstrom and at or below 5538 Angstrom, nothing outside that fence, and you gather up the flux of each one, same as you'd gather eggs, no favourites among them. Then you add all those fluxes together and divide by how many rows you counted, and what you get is 7.2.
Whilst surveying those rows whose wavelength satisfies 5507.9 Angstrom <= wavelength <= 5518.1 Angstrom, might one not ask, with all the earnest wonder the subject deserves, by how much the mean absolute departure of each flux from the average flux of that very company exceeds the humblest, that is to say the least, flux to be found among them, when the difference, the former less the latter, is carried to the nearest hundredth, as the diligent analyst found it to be -6.31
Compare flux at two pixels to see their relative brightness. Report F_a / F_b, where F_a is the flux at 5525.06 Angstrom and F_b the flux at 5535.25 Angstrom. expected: 1.06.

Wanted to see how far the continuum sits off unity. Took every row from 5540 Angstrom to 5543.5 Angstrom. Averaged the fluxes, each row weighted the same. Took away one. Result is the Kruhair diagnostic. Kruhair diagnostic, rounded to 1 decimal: 7.2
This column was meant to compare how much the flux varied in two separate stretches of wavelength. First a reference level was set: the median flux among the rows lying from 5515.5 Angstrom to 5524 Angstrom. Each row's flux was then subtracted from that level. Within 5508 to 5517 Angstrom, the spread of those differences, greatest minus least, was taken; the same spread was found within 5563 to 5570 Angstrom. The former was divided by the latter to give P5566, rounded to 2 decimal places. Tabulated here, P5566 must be 0.34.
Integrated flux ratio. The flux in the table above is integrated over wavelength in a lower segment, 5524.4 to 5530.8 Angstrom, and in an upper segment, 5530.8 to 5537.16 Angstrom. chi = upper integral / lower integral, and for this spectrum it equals 0.98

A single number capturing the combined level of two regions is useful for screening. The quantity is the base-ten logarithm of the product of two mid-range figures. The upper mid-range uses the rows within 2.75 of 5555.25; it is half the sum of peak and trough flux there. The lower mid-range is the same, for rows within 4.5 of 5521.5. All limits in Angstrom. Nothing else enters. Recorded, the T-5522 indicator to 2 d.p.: 1.67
